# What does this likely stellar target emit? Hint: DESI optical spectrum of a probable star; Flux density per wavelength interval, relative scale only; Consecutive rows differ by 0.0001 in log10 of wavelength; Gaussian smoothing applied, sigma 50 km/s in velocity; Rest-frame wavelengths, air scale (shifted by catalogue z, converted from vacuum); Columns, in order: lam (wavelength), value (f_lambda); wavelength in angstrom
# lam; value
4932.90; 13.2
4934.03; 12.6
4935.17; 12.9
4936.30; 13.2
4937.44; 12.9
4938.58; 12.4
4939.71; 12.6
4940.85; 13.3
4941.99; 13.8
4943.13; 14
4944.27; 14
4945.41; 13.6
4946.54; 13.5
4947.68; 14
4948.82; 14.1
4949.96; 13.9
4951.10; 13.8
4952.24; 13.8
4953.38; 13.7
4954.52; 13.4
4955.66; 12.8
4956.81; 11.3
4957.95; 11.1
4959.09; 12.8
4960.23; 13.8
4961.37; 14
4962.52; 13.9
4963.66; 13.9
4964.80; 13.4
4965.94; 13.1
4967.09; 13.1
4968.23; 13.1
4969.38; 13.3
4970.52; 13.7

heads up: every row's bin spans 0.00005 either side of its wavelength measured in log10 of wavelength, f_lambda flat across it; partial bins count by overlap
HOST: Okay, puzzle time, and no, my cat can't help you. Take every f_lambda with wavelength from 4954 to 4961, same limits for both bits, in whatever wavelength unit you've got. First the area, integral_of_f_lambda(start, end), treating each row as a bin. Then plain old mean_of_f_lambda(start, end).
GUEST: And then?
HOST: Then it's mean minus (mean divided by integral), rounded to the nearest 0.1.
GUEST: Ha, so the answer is 12.4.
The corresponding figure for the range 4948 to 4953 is 13.7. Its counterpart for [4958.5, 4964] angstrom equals 13.5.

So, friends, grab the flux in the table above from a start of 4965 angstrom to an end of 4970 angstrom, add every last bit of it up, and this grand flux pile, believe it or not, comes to 53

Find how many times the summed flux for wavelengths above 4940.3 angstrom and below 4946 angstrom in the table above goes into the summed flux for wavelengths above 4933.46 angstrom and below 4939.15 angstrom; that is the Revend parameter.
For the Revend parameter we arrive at 0.93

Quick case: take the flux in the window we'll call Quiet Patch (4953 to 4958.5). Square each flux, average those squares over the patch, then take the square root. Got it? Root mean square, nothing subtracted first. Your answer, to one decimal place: 12.5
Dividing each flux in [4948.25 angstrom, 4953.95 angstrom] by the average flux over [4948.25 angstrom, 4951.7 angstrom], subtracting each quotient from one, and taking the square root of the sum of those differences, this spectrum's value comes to 0.2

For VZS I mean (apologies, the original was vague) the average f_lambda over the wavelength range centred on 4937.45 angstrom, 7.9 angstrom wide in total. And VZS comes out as 12.8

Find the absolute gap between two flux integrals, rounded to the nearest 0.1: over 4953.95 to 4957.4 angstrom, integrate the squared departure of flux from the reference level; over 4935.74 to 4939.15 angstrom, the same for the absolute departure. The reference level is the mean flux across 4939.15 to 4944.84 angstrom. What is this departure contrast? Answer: 4.0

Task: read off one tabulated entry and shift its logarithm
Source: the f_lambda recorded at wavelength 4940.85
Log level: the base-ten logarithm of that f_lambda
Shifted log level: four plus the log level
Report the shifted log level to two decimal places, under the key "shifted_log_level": 5.12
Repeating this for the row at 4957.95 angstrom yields 5.05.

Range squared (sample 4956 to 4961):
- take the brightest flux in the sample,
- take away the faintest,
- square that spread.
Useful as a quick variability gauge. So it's 7.3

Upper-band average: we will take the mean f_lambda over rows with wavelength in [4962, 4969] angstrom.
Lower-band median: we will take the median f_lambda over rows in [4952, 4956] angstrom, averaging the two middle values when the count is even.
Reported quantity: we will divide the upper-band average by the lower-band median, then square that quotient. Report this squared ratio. 0.98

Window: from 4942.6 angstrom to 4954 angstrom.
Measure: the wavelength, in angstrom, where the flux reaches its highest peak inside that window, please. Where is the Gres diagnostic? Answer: 4948.82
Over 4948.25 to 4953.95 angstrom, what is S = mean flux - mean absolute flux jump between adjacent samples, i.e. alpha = 13.8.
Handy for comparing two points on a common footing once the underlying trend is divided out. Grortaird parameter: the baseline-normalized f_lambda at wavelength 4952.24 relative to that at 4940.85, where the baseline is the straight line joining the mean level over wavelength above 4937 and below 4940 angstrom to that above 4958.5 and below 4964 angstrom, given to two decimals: 1.00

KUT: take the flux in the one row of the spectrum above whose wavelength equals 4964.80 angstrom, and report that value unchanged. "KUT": 13.4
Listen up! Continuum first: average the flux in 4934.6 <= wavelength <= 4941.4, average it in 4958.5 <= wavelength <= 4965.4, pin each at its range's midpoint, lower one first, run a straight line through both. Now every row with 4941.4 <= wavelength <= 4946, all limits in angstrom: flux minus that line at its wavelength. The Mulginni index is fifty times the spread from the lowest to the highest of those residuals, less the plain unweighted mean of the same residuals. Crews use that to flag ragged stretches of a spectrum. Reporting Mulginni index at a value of 23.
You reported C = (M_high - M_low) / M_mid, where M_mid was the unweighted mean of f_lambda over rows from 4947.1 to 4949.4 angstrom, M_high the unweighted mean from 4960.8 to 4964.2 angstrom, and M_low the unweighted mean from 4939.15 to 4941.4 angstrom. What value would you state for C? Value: 0.070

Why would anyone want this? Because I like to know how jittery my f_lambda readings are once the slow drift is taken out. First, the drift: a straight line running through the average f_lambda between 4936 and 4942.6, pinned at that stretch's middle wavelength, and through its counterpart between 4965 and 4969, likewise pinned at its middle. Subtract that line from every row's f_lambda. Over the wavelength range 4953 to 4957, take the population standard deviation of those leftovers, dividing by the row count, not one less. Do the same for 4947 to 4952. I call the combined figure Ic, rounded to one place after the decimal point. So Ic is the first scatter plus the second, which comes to 1.0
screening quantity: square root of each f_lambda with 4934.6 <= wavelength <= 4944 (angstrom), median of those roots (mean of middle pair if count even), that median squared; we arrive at 13.0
